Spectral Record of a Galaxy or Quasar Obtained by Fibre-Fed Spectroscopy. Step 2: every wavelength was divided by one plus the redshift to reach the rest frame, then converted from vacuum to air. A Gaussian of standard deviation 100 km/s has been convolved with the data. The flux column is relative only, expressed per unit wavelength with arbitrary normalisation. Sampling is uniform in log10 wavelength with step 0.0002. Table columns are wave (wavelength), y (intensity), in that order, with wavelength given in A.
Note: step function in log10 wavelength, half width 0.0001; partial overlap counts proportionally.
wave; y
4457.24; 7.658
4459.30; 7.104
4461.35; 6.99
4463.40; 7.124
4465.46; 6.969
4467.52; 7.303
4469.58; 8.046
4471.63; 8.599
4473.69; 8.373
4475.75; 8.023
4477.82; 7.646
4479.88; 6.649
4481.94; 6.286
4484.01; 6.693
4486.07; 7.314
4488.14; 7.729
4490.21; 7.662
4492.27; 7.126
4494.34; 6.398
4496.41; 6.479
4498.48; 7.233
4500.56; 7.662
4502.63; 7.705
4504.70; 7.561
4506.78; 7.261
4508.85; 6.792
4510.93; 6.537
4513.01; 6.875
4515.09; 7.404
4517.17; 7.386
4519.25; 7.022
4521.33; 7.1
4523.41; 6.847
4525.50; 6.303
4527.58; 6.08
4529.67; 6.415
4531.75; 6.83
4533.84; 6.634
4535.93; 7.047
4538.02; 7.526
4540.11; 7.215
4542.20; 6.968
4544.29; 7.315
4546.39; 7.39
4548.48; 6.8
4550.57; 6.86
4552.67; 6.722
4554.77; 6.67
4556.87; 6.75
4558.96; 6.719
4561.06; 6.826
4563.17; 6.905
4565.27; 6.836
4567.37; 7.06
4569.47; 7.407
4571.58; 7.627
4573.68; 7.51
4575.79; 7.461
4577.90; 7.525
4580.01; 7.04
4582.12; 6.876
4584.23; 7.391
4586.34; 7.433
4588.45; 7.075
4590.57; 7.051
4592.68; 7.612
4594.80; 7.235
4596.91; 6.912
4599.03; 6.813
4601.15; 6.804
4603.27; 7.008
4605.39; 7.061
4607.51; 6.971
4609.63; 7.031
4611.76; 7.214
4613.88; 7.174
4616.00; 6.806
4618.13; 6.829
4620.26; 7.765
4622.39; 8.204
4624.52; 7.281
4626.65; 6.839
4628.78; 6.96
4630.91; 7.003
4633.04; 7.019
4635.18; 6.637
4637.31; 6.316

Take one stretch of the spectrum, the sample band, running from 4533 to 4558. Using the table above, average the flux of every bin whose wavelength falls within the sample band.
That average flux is 6.99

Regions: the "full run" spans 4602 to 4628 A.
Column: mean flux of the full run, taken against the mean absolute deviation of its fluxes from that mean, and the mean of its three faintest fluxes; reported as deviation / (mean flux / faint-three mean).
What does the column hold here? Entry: 0.275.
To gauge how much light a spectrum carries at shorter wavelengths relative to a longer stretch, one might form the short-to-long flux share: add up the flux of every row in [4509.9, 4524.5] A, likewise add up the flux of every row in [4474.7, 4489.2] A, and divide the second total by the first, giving 1.02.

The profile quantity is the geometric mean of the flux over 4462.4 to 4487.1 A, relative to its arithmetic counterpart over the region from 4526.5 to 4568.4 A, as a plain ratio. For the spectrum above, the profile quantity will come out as 1.07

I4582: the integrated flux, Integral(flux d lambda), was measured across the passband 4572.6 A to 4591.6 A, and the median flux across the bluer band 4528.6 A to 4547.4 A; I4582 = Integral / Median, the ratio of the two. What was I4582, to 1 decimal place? 19.6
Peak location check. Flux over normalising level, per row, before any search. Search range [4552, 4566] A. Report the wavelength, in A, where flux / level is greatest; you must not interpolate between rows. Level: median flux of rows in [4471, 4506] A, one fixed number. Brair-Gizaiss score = 4563.17 A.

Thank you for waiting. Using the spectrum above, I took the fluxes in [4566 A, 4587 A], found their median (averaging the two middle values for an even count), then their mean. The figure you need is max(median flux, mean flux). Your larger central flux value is 7.42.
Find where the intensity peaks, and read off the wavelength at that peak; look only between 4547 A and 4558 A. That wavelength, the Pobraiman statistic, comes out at 4550.57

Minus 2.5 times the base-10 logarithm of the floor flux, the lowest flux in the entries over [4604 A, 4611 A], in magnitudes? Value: -2.11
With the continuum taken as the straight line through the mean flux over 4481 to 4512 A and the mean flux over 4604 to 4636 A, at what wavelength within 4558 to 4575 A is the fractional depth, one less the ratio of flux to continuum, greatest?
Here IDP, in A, 4558.96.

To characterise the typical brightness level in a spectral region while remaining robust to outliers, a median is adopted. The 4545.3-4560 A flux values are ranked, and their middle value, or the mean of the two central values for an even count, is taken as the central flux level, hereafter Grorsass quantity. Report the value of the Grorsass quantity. 6.75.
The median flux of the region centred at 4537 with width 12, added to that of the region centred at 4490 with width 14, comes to 14.1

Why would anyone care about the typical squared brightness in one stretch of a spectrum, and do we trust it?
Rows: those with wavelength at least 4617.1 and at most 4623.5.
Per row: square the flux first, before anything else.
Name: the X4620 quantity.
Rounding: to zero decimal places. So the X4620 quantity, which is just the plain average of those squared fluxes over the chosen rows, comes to 58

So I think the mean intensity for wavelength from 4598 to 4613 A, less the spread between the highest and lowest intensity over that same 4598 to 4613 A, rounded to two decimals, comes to 6.58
